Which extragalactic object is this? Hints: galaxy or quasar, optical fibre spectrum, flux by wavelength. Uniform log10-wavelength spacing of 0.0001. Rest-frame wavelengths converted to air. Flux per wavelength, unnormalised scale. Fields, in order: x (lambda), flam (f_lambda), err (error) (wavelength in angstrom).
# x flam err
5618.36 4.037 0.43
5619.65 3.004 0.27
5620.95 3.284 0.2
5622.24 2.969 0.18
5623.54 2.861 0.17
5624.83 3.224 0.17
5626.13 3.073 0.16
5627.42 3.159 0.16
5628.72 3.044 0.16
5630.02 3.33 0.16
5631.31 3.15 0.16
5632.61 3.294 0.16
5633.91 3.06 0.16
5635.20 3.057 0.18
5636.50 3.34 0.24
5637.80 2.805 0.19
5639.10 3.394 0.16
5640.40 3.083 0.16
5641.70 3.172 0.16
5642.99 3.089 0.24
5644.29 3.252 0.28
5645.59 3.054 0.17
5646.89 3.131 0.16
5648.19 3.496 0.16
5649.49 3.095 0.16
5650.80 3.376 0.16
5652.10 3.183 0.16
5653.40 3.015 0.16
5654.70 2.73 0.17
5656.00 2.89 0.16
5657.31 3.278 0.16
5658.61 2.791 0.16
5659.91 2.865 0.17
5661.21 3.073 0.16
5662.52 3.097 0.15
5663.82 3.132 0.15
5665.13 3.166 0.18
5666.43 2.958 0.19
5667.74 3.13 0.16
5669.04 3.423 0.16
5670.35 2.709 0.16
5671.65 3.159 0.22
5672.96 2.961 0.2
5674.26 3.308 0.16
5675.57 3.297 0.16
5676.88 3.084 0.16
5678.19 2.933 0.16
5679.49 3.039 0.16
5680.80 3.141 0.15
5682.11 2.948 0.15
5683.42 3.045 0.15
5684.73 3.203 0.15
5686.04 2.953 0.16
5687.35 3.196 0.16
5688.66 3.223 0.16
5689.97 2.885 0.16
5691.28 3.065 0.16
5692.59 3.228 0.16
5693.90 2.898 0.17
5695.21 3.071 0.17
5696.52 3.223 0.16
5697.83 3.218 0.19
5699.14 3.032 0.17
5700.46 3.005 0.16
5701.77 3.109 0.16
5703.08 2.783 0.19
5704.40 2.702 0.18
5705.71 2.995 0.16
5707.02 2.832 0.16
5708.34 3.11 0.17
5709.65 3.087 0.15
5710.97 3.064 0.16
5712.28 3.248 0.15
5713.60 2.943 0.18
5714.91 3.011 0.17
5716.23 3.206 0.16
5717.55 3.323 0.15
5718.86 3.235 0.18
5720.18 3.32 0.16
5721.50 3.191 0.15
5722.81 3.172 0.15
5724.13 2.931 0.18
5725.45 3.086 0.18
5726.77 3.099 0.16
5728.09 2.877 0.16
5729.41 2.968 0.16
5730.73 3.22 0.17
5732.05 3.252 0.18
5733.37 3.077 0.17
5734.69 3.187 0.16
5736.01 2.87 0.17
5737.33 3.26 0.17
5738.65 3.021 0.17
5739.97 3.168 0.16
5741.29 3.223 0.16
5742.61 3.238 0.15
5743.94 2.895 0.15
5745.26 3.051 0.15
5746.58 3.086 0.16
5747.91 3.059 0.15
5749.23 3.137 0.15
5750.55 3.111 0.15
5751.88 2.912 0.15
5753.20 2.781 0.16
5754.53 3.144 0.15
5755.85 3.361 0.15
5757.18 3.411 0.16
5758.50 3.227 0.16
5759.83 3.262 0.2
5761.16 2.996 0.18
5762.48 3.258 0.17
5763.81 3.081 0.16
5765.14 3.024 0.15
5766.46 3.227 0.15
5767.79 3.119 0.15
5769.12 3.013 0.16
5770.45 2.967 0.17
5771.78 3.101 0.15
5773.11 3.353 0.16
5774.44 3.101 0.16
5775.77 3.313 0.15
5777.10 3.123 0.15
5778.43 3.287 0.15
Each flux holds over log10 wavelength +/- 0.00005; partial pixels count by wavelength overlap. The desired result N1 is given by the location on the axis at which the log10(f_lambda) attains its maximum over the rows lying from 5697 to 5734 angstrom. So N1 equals 5717.55 angstrom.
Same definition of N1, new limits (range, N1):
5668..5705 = 5669.04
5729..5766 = 5757.18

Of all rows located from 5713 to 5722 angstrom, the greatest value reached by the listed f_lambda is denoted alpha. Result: 3.323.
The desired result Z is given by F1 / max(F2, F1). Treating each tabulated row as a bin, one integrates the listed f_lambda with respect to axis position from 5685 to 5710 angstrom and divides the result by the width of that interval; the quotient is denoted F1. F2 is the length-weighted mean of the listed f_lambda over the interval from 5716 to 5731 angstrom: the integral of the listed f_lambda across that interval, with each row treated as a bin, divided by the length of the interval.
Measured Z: 0.97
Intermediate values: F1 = 3.03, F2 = 3.13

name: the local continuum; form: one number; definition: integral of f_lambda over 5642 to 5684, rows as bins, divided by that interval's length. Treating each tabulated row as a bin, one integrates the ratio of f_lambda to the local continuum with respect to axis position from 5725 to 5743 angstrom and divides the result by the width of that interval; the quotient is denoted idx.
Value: 1.01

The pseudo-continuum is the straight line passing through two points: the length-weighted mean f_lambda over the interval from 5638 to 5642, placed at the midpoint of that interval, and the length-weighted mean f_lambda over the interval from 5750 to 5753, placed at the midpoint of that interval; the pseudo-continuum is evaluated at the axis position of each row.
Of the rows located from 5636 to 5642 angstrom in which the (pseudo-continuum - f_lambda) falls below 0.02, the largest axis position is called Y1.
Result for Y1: 5641.70 angstrom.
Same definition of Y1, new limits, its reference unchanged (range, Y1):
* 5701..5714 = 5712.28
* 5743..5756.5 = 5755.85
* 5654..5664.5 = 5663.82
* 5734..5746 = 5745.26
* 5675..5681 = 5680.80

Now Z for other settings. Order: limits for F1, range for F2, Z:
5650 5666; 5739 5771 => 0.98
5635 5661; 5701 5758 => 1.00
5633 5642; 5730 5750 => 1.00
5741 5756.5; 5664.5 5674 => 1.00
